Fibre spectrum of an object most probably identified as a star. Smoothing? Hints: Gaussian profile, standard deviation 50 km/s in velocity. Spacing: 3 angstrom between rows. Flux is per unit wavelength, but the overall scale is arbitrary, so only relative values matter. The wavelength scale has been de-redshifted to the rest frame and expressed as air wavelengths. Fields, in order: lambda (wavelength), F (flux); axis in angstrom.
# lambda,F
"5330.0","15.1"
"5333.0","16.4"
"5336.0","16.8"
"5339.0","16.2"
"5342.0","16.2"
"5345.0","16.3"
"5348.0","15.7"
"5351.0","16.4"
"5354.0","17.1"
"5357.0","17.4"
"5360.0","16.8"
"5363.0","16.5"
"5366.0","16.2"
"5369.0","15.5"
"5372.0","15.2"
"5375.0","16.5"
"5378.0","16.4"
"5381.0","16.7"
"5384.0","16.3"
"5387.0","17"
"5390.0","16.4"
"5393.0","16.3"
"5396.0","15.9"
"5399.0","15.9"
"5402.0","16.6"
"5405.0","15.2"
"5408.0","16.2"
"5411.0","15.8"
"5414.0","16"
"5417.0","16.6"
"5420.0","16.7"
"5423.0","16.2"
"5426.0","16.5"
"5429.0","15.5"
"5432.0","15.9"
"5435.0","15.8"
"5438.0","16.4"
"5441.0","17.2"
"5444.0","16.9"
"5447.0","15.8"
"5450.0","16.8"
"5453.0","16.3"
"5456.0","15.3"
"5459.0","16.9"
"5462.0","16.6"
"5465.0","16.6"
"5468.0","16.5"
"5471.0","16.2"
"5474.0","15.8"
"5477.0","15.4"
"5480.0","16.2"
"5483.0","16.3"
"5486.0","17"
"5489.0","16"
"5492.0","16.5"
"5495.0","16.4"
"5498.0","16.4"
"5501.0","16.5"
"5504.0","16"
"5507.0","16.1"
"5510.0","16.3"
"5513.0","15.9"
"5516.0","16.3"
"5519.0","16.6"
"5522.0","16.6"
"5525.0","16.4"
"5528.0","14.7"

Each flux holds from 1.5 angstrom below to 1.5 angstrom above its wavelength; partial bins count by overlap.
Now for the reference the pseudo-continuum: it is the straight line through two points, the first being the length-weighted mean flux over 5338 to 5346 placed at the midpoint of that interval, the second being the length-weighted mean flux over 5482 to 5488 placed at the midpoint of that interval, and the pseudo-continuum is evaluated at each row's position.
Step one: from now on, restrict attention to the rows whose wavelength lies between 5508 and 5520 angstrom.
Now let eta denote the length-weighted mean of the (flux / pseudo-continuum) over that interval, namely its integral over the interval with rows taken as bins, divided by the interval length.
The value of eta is 0.97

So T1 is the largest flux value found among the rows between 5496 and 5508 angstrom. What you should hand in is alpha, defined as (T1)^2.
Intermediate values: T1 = 16.5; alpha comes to 272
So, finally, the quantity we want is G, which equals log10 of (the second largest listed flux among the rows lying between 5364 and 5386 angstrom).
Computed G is 1.22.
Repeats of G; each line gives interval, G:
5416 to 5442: 1.22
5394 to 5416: 1.21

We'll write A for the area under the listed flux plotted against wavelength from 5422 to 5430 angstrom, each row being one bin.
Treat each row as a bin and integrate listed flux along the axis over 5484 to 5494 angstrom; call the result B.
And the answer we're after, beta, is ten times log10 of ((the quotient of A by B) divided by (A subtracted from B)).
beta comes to -16.6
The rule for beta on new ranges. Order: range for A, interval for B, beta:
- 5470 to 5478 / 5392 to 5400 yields -2.6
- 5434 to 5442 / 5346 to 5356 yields -16.1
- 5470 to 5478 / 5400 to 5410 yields -16.3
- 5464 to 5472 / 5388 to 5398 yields -15.8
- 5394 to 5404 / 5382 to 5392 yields -6.8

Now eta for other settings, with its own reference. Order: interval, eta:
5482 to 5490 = 0.99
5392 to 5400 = 0.98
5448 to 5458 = 0.98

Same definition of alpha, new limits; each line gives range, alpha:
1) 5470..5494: 289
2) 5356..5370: 303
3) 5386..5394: 289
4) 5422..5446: 296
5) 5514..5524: 276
